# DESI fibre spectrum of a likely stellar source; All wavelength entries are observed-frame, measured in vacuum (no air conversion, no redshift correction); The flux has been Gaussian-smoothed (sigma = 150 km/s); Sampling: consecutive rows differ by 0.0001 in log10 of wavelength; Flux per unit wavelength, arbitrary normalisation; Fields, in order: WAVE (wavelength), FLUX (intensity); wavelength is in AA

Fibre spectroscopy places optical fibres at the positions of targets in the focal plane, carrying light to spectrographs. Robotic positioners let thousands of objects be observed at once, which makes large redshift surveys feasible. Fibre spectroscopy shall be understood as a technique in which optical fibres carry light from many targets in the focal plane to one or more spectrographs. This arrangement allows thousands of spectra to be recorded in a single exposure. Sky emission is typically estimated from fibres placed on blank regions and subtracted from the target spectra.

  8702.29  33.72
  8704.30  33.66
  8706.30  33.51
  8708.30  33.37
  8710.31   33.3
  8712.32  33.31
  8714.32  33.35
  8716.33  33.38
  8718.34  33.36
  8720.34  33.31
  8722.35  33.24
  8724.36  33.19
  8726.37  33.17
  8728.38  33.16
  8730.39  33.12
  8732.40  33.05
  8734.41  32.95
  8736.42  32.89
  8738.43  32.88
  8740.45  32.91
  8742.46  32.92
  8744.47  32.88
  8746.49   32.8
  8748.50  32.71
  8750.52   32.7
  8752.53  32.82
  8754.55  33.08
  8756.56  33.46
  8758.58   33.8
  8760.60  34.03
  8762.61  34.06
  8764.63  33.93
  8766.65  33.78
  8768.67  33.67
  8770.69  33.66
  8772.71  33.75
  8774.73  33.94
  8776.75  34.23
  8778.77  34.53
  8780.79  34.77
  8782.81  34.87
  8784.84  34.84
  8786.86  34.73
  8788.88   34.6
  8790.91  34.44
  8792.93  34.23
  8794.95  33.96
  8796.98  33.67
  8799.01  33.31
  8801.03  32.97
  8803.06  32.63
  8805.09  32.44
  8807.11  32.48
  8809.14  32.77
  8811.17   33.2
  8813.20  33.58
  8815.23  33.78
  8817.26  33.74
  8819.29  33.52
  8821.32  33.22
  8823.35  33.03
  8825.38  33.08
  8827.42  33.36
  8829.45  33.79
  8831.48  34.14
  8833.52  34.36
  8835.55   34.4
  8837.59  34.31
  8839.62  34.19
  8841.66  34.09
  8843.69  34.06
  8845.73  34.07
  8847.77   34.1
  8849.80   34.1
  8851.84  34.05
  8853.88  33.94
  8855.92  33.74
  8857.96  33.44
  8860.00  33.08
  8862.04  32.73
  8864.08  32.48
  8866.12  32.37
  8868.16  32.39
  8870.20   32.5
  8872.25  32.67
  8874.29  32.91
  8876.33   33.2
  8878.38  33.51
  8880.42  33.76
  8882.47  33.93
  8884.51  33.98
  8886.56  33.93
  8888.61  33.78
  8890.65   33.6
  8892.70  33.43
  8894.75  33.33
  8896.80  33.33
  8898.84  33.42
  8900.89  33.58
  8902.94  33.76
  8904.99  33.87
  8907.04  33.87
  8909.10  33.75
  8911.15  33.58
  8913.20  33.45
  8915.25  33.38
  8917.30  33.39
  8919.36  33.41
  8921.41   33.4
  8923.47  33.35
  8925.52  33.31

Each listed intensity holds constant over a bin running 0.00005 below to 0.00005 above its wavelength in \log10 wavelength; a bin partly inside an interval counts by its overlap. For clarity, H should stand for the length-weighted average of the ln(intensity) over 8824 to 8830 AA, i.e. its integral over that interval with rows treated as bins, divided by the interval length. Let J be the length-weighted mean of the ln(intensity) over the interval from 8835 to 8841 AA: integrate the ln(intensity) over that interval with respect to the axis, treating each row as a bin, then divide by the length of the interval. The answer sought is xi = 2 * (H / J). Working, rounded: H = 3.506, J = 3.53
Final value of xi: 1.99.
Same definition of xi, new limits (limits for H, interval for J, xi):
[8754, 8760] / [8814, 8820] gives 2.00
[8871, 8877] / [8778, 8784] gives 1.97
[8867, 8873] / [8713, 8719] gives 1.98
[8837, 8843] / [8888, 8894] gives 2.01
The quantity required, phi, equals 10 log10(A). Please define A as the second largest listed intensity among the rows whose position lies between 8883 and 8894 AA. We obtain 15.3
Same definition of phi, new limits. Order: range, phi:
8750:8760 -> 15.2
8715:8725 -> 15.2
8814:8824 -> 15.3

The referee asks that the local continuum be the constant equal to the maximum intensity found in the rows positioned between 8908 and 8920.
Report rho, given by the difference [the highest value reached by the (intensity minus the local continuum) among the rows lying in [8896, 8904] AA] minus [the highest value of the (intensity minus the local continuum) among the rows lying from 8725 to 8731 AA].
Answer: 0.6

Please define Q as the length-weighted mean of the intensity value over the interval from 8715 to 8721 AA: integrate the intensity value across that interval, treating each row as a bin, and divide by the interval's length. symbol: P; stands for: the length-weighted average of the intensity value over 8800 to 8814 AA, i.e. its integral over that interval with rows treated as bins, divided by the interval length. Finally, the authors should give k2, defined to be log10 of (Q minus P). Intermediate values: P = 32.9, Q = 33.4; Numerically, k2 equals -0.3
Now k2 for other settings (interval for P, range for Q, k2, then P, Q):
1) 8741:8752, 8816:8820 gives -0.1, 32.8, 33.7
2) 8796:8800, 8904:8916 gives -0.7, 33.5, 33.7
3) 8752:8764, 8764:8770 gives -0.8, 33.6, 33.8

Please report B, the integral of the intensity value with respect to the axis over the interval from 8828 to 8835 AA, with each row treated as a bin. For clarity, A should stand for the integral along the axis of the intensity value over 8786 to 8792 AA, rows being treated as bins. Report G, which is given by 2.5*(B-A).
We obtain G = 78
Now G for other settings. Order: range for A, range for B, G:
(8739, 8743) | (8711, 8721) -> 505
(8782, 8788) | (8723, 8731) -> 141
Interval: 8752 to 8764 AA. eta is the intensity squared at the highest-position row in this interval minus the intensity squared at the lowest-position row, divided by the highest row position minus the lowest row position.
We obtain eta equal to 8.2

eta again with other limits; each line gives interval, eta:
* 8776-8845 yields -0.2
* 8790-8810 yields -6.2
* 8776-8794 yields 0.0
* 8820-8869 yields -1.2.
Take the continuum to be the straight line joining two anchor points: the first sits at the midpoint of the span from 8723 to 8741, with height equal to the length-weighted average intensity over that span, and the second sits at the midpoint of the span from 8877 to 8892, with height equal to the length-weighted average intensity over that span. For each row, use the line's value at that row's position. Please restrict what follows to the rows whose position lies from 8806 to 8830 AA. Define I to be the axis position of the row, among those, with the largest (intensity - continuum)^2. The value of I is 8807.11 AA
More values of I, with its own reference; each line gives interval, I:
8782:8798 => 8782.81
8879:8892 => 8884.51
